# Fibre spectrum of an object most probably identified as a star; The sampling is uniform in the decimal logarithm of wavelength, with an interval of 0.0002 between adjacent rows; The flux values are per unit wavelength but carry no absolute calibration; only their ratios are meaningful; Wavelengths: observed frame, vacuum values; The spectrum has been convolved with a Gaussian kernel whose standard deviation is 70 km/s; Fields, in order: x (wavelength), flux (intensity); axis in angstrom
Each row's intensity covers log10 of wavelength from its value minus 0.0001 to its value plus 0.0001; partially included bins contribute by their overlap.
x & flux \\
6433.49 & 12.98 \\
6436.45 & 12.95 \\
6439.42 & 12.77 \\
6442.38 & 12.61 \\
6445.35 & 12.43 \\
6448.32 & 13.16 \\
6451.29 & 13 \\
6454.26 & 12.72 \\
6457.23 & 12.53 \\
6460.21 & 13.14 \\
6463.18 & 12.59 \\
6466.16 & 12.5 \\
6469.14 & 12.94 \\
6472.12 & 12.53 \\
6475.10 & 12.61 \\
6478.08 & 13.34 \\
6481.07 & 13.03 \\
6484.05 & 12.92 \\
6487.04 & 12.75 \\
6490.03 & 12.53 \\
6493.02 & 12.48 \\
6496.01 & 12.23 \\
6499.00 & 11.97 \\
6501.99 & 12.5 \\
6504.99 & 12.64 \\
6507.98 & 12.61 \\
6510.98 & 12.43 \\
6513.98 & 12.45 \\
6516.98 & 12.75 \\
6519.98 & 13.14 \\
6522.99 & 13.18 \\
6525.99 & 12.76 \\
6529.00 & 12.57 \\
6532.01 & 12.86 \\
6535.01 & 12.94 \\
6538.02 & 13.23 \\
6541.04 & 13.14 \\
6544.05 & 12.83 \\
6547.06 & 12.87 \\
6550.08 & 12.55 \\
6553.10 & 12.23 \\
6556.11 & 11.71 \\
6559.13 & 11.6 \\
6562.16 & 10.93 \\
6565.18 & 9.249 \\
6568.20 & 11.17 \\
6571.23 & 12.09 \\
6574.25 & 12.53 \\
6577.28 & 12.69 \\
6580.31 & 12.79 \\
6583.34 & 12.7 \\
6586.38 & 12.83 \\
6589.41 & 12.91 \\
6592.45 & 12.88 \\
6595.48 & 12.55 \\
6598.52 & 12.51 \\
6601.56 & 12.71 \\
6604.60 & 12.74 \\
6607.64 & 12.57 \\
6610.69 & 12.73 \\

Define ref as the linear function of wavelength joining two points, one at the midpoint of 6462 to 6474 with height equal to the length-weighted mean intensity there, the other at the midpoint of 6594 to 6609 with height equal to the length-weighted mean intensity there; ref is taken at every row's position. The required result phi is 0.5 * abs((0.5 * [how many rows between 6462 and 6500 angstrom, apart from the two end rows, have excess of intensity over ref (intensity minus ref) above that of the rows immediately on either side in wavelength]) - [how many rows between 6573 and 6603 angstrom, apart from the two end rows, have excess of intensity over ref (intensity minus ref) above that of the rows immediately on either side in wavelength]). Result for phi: 0.5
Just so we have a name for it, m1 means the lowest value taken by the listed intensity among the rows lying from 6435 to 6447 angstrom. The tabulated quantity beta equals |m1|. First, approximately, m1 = 12.43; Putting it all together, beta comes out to 12.4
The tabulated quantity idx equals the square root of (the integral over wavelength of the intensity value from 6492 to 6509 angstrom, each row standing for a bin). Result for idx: 14.5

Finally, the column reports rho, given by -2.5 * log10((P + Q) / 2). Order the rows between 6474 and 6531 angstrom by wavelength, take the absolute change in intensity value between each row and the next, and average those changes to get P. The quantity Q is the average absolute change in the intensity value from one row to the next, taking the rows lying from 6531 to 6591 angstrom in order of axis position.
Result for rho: 1.2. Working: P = 0.24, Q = 0.44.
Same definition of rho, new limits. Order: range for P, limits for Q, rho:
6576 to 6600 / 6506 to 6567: 1.6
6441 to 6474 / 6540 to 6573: 0.7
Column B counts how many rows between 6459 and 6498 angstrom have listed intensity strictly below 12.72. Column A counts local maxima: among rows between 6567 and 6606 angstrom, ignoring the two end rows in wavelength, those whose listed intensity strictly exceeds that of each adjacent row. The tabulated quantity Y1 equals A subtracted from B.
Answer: 5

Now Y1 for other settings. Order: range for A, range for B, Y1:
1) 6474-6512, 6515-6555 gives 1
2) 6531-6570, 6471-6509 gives 7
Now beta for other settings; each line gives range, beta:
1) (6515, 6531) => 12.6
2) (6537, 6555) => 12.2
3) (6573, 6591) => 12.5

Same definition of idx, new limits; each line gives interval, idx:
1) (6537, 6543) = 8.9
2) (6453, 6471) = 15.1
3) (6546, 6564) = 14.6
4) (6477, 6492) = 13.9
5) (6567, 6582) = 13.6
